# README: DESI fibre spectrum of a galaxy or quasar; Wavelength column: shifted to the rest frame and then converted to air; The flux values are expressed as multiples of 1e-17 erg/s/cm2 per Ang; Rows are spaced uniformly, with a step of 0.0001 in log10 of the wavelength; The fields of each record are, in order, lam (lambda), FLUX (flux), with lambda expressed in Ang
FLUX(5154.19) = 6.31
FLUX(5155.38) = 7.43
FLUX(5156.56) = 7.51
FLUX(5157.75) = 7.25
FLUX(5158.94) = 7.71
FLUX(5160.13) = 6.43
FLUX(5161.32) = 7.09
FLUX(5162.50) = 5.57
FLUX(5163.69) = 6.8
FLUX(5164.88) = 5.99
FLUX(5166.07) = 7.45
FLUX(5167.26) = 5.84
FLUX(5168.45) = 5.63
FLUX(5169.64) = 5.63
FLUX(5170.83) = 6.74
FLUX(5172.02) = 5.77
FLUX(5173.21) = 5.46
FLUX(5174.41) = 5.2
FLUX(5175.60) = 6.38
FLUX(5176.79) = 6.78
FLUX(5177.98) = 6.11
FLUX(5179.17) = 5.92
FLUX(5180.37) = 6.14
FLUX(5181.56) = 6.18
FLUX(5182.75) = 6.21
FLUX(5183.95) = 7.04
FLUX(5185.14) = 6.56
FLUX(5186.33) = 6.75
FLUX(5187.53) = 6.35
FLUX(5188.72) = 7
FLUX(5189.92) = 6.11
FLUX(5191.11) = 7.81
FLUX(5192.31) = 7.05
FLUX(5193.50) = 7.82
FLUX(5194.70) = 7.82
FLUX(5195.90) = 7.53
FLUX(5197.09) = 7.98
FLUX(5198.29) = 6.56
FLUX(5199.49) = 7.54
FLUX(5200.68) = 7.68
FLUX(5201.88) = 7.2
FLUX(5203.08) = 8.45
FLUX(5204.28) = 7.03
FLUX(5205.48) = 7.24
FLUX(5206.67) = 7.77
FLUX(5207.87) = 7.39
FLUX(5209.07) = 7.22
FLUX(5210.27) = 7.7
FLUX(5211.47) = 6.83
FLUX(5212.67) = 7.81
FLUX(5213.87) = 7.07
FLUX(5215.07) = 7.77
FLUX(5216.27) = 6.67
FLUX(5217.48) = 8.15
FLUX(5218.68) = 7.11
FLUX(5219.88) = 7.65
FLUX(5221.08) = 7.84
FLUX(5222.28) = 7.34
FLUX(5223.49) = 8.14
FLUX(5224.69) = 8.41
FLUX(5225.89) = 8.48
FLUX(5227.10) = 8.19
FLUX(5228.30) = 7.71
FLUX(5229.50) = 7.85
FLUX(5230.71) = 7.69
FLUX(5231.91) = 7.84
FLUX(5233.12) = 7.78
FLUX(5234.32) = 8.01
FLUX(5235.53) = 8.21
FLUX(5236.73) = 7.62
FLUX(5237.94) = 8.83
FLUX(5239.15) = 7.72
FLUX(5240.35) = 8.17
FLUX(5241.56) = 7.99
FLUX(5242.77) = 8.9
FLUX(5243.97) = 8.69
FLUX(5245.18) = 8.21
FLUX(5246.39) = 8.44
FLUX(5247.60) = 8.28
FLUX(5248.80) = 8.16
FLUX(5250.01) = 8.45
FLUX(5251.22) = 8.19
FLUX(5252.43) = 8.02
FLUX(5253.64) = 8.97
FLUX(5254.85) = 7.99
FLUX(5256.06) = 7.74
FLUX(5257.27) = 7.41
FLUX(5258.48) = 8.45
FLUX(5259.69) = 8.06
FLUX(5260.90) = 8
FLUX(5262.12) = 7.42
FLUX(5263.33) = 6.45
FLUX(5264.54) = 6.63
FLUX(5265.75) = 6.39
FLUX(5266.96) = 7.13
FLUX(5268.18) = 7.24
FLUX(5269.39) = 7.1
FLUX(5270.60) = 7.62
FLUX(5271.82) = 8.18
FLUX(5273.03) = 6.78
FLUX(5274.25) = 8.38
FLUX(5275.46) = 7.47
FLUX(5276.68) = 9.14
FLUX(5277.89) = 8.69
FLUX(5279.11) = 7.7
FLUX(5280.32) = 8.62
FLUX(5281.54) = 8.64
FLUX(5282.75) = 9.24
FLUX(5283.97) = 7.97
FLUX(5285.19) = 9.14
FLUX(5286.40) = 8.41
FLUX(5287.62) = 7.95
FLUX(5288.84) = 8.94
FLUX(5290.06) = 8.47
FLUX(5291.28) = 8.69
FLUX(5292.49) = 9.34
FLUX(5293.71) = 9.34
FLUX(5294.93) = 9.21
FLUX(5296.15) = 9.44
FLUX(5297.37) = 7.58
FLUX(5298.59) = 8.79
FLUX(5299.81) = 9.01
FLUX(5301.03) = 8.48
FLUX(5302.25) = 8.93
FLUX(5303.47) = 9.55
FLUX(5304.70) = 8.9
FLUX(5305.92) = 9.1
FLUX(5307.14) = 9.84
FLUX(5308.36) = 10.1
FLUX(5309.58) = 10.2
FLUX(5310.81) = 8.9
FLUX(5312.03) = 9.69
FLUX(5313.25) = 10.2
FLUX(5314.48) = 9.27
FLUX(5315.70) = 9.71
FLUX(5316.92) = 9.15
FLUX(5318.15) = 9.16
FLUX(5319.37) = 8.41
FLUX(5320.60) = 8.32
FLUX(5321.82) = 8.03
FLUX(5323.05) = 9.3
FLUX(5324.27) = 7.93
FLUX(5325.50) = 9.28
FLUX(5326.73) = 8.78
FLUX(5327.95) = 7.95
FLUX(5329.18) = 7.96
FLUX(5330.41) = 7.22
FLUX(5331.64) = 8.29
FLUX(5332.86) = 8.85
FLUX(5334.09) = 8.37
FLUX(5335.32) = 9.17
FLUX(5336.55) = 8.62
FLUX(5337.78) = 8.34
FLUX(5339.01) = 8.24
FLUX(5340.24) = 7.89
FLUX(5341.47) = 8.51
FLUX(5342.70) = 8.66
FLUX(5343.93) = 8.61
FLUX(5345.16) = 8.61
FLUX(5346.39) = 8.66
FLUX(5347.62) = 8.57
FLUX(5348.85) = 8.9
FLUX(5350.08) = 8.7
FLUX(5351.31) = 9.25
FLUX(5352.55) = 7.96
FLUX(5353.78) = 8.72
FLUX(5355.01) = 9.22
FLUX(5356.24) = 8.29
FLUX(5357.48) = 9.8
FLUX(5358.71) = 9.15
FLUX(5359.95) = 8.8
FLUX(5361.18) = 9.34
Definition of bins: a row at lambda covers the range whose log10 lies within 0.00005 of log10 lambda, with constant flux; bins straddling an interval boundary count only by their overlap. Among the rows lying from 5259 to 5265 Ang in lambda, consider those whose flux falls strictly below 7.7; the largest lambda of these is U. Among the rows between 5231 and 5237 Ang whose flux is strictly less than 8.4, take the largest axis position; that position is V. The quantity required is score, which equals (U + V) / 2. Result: 5250.6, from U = 5264.54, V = 5236.73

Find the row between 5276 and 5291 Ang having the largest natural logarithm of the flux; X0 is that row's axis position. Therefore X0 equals 5282.75 Ang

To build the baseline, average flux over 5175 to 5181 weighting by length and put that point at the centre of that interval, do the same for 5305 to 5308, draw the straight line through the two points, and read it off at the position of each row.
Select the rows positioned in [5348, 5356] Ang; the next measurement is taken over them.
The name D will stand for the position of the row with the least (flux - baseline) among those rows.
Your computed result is 5352.55 Ang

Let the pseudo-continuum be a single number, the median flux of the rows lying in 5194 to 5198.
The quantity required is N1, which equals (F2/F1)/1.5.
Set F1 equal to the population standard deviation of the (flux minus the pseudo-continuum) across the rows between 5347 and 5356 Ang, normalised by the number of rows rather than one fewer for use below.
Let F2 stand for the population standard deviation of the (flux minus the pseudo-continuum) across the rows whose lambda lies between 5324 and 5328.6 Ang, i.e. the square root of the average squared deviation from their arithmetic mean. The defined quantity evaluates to 0.94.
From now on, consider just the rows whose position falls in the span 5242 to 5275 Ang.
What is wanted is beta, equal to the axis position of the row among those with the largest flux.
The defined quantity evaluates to 5253.64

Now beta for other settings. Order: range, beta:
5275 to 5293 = 5292.49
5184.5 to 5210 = 5203.08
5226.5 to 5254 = 5253.64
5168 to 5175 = 5170.83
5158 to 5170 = 5158.94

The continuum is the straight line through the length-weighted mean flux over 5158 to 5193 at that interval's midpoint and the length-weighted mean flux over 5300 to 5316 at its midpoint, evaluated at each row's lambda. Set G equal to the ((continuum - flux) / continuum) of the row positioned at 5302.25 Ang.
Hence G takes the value 0.04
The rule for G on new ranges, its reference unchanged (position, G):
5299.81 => 0.03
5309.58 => -0.08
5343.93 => 0.16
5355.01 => 0.12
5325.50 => 0.06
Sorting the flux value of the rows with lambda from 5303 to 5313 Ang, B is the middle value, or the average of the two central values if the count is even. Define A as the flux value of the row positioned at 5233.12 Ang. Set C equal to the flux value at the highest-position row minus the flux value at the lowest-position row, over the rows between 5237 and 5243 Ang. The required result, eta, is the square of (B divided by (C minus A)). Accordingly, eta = 1.6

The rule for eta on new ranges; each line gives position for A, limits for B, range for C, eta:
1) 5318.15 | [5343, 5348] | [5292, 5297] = 0.9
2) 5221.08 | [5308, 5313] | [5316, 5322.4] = 1.2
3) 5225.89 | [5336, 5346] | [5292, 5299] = 0.9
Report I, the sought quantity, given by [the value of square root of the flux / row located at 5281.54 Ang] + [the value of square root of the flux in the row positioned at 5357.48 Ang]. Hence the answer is 6.07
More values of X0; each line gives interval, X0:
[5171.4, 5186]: 5183.95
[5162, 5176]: 5166.07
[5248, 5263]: 5253.64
